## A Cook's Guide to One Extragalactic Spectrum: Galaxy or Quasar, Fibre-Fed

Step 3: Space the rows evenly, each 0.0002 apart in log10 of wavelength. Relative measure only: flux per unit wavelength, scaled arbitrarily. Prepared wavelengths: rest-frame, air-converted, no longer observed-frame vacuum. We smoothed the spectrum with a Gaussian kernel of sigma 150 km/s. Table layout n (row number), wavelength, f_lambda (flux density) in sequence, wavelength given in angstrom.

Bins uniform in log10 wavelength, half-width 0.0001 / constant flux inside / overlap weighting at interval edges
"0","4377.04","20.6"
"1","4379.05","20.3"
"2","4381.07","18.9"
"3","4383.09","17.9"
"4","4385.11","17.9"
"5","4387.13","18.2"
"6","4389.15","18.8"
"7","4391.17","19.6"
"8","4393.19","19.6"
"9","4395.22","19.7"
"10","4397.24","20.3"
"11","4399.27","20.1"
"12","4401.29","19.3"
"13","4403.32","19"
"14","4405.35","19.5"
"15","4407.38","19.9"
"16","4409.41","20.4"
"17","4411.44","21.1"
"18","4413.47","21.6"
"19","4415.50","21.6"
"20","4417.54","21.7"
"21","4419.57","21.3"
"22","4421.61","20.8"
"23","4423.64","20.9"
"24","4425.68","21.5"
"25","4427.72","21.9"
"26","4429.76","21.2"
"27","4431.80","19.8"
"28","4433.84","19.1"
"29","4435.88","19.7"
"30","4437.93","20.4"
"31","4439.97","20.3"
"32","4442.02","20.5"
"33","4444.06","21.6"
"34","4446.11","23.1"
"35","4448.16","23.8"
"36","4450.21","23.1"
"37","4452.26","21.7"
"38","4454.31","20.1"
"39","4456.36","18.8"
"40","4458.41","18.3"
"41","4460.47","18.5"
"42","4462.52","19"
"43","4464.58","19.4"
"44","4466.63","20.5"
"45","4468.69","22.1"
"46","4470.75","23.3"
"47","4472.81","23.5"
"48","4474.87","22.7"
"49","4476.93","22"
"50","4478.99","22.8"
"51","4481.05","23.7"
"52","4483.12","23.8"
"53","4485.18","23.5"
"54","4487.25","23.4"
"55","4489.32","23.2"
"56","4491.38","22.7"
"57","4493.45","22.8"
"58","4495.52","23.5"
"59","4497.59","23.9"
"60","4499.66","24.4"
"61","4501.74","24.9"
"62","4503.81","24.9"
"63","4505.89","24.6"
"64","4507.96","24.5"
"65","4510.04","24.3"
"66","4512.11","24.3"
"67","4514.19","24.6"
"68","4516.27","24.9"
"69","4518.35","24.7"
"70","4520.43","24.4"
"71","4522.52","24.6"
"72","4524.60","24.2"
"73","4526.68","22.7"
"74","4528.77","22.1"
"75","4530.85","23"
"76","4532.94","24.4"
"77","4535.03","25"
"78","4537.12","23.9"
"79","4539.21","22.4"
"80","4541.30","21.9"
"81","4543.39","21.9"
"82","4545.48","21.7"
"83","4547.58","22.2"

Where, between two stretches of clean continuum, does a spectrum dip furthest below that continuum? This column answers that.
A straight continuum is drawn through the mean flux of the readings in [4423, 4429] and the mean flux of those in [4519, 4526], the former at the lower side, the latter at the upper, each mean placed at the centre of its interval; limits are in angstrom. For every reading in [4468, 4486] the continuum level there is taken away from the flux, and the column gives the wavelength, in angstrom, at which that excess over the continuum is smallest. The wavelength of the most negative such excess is 4476.93 angstrom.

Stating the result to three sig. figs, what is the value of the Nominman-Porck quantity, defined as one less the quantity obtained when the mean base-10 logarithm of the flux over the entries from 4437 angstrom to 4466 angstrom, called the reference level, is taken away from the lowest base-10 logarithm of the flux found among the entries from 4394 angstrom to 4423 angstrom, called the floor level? 1.03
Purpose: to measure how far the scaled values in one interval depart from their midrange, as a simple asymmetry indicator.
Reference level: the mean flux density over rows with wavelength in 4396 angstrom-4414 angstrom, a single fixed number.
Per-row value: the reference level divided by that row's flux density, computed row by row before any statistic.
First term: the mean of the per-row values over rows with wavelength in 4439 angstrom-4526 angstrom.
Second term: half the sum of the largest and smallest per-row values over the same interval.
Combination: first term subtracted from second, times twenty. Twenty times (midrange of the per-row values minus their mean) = 1.24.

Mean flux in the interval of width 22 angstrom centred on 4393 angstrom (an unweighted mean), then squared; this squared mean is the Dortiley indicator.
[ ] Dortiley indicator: 366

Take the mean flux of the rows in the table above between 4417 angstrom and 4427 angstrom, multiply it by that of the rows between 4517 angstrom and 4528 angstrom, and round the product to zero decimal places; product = 512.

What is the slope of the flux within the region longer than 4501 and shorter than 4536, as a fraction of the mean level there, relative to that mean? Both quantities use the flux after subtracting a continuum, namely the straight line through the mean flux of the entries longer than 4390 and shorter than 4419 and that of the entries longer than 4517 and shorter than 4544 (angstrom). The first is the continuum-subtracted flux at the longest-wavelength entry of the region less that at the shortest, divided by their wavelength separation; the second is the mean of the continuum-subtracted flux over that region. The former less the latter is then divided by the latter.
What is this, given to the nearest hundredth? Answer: -1.02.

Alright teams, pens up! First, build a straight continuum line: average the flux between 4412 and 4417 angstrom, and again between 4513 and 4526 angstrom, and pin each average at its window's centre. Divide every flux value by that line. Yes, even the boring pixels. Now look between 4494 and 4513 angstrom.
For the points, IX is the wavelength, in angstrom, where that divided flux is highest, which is 4501.74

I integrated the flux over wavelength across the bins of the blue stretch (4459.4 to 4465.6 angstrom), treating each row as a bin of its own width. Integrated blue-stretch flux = 117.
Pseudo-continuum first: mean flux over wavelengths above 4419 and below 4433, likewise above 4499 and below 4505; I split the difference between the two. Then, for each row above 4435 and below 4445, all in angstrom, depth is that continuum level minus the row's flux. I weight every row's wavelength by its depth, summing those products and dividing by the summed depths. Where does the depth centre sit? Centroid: 4439.3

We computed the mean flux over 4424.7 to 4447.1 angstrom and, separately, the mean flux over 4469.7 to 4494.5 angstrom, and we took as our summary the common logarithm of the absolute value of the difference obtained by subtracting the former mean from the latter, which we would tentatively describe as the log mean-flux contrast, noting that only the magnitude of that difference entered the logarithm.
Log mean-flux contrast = 0.36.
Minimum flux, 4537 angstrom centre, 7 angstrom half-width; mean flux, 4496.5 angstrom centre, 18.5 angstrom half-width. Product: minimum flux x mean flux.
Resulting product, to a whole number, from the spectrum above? 523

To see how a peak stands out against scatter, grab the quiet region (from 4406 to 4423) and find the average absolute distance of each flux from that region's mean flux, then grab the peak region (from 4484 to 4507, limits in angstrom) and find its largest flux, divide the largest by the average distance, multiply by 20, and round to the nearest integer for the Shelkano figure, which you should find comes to 972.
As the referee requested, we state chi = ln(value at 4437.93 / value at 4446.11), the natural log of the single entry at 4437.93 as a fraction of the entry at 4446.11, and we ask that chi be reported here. -0.12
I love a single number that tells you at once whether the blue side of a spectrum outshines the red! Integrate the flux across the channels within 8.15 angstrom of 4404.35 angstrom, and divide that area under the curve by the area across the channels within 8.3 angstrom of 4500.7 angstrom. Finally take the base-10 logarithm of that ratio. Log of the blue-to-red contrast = -0.09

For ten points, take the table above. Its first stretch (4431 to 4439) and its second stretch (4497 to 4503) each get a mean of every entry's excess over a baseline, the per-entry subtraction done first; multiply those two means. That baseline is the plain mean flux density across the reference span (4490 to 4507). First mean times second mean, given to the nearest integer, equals -2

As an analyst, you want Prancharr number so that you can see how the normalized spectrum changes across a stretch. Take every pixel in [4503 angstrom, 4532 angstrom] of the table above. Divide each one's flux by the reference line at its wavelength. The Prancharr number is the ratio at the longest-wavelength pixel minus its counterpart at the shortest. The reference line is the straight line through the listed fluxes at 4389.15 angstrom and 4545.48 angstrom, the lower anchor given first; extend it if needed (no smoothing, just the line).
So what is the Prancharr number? -0.12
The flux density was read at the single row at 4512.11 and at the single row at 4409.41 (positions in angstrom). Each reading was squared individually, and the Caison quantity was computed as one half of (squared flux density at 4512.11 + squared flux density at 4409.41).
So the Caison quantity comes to 503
